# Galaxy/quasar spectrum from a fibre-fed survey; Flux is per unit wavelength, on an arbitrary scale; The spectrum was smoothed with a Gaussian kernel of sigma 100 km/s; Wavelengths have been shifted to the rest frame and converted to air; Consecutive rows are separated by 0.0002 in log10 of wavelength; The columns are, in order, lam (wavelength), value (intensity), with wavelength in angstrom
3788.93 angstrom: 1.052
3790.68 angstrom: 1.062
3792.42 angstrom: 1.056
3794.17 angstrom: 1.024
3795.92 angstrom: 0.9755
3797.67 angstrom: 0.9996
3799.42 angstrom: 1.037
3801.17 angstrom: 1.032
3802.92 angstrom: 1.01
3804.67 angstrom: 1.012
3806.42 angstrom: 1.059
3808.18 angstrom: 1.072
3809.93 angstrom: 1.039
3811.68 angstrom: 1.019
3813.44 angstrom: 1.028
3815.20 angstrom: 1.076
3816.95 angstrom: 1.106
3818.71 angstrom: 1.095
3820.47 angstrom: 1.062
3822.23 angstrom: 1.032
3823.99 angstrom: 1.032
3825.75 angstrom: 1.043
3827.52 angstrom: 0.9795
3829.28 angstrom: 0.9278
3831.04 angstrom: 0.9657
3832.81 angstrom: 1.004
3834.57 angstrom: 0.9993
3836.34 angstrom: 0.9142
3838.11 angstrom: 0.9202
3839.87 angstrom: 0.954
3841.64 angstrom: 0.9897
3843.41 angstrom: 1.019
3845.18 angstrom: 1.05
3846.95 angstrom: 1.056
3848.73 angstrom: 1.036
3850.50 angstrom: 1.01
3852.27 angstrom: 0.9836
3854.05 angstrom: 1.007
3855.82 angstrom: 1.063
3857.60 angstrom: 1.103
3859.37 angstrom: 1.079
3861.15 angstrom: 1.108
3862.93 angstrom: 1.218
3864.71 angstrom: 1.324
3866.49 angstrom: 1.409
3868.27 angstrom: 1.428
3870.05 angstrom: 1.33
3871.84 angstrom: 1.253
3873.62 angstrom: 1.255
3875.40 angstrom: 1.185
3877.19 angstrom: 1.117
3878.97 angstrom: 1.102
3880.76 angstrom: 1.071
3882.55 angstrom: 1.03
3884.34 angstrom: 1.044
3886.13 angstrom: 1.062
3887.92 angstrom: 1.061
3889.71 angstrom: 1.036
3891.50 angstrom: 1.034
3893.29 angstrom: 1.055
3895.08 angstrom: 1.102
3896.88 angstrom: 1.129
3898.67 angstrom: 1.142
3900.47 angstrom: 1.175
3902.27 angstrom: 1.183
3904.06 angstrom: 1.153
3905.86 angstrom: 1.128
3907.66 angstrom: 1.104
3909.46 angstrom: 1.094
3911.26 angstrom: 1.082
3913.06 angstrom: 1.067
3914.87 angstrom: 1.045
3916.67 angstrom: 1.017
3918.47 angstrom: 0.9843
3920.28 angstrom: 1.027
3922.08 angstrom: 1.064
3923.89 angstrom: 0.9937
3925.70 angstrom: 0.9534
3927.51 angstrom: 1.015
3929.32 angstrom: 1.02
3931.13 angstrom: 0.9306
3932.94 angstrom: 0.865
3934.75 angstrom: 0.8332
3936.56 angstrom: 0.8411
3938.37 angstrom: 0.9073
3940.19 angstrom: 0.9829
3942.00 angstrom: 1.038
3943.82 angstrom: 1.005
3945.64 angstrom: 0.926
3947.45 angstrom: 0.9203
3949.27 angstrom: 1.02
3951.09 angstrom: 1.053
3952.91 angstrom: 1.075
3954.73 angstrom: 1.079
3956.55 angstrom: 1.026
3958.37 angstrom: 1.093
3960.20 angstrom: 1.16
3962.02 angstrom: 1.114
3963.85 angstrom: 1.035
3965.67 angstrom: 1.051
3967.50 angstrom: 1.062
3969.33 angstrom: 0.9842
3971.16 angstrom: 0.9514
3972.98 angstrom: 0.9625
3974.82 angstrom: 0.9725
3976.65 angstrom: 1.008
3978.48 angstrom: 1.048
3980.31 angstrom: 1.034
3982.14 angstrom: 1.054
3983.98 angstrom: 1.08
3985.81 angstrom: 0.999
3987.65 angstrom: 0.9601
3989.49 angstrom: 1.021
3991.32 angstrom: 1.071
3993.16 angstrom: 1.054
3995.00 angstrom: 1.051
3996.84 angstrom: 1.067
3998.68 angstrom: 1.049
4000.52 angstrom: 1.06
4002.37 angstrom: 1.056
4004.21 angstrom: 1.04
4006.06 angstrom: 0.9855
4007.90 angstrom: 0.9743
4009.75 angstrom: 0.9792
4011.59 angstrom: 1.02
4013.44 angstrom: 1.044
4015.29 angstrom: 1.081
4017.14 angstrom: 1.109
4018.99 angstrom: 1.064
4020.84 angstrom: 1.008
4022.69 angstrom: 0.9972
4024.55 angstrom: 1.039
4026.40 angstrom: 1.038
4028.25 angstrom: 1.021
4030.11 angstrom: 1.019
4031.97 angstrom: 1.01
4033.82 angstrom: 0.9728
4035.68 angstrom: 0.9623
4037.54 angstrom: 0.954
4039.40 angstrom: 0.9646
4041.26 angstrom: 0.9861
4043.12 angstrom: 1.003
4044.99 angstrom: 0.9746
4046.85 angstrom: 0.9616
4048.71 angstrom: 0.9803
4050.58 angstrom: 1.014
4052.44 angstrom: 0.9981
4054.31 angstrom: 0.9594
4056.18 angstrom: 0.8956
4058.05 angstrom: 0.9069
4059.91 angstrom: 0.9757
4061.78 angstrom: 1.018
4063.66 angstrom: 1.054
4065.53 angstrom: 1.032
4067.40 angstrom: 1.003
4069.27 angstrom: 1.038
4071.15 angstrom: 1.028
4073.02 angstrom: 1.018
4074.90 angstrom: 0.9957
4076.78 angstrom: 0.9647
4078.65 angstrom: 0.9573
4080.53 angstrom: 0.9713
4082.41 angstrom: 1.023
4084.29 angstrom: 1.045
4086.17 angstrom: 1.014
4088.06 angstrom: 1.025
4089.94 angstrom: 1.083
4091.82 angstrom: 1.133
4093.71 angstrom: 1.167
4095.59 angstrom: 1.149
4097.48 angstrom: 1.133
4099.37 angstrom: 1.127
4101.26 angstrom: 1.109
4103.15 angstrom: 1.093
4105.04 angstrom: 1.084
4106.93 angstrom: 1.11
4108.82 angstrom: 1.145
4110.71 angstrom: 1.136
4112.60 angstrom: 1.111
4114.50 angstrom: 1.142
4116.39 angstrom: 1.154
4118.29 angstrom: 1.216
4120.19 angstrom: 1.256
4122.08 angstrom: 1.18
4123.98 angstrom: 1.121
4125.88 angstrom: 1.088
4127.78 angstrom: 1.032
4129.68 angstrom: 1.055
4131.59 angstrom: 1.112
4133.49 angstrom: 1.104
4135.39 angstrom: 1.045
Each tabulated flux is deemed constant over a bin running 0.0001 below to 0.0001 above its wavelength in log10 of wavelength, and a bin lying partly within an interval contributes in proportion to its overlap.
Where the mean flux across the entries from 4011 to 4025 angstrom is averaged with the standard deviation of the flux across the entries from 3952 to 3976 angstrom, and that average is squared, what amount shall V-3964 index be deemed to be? 0.31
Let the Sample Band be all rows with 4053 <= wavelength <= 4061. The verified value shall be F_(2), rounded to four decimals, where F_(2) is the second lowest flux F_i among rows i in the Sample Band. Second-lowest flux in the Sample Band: 0.9069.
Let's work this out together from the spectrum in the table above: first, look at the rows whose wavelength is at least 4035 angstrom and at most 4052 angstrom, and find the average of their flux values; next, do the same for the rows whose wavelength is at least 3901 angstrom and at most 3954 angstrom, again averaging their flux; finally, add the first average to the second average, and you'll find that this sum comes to 1.99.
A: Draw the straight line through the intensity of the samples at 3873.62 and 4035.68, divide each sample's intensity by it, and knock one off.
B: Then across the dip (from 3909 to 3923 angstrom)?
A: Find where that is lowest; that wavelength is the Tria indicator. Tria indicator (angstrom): 3918.47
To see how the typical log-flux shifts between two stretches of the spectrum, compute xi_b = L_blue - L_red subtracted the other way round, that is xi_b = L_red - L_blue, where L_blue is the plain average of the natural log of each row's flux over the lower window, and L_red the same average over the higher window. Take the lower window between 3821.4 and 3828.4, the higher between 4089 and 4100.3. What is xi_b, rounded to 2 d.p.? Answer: 0.10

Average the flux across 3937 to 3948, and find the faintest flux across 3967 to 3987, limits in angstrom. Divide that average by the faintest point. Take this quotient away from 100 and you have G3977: 99.0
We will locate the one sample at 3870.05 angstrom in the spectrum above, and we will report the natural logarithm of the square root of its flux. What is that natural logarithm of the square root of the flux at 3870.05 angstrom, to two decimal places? 0.14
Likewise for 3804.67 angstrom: 0.01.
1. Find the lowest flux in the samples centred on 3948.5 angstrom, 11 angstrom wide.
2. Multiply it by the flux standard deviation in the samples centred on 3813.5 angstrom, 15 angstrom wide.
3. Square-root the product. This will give 0.16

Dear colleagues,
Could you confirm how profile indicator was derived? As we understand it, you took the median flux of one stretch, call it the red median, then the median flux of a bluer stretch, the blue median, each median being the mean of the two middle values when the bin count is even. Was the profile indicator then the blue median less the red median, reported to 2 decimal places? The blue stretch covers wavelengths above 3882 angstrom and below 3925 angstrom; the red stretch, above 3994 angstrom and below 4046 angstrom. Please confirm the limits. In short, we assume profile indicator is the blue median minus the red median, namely 0.04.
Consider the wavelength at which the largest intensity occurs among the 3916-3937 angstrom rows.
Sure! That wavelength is 3922.08 angstrom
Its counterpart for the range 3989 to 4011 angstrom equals 3991.32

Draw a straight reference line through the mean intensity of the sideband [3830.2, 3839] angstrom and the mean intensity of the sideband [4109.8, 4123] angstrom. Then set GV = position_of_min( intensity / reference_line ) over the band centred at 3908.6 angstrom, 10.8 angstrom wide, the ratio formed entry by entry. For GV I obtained 3913.06 angstrom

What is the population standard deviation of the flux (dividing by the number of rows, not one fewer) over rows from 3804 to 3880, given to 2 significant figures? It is 0.12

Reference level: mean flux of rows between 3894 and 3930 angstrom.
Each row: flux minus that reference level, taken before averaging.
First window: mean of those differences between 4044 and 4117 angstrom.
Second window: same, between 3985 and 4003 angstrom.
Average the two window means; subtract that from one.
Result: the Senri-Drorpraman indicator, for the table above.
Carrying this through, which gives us 1.03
